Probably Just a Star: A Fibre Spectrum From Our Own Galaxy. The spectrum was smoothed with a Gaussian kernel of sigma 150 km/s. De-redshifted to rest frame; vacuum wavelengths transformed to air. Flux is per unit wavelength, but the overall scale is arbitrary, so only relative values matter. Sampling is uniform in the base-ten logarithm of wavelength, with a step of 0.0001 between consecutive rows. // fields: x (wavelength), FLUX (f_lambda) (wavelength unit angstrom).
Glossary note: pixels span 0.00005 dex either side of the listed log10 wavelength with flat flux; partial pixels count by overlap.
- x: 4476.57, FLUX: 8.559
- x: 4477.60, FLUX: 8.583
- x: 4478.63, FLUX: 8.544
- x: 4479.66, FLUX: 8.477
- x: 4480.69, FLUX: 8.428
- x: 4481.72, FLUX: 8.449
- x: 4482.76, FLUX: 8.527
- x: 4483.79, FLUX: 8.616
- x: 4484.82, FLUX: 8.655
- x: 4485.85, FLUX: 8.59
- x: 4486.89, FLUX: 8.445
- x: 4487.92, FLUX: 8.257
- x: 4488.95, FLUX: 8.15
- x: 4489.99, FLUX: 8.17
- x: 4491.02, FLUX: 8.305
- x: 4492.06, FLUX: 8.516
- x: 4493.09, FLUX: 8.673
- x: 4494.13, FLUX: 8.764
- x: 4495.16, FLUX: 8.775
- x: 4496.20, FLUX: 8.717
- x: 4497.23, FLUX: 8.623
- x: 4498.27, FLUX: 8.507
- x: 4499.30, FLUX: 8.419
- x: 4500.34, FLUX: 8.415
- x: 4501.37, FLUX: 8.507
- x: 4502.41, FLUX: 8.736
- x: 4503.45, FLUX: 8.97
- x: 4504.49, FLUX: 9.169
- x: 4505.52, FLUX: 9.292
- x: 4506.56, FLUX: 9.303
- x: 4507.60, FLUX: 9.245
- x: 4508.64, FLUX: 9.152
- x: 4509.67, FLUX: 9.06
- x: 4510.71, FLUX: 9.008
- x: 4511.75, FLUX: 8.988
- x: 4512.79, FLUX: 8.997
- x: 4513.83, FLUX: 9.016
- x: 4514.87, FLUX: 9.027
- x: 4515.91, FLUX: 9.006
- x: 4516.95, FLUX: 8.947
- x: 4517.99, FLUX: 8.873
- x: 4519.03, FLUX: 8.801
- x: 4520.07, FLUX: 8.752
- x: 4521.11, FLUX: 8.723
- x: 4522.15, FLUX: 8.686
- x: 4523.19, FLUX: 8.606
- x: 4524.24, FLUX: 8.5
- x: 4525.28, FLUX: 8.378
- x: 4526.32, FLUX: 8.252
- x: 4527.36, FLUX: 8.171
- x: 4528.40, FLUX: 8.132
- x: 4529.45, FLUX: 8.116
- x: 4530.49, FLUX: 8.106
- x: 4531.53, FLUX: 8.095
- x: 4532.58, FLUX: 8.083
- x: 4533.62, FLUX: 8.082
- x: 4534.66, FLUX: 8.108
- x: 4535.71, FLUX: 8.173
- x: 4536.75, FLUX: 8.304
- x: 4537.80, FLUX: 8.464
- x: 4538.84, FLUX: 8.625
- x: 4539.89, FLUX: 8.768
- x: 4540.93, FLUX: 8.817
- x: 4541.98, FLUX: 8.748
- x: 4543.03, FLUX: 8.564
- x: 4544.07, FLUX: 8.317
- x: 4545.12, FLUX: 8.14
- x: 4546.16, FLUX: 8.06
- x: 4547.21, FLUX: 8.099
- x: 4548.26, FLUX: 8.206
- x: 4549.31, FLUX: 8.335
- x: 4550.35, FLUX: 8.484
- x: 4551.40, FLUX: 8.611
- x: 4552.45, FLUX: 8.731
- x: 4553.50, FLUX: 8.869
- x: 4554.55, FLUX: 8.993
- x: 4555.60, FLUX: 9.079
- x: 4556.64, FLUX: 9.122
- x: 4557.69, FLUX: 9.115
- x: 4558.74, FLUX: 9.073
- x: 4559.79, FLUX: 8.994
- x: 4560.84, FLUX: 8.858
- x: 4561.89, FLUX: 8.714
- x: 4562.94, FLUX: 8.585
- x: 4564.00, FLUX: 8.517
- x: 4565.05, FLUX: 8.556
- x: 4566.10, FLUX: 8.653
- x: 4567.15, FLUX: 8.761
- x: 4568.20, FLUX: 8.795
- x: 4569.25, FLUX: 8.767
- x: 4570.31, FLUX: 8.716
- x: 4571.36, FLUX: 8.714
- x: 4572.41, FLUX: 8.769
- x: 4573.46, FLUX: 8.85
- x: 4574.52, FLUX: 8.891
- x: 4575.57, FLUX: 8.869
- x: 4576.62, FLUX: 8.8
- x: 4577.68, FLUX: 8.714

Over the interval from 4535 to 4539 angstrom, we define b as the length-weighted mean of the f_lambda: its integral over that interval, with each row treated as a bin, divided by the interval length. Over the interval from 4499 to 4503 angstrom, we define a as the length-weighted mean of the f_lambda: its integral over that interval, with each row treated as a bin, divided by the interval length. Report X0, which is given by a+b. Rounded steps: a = 8.5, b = 8.35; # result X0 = 16.88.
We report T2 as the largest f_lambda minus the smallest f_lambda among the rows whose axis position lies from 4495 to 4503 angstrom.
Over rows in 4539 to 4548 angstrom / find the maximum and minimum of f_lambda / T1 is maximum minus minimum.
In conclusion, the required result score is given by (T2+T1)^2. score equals 1.2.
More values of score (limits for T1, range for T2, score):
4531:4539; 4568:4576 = 0.5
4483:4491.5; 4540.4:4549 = 1.6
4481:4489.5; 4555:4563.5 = 1.1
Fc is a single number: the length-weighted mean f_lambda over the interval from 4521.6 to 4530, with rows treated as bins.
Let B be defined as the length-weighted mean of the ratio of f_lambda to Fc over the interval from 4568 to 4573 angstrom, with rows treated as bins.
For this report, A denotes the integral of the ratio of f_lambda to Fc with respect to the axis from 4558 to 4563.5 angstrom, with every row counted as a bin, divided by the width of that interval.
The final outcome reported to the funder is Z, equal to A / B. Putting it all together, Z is 1.01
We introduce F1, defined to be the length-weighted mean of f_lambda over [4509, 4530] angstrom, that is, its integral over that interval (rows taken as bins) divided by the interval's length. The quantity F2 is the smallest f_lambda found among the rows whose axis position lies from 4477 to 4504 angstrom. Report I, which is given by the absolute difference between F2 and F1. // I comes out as 0.6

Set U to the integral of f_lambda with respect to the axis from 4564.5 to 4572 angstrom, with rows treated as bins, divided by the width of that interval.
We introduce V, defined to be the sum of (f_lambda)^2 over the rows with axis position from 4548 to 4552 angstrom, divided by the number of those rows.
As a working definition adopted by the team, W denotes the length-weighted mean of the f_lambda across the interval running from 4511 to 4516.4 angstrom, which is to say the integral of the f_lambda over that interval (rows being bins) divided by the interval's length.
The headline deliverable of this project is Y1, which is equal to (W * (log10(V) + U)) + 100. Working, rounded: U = 8.71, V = 70.7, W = 9.00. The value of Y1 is 195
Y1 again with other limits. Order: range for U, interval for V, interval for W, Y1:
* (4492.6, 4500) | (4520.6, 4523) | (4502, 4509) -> 196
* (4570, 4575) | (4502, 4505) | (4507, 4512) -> 197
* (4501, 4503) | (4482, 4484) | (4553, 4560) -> 195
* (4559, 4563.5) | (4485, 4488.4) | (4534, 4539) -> 188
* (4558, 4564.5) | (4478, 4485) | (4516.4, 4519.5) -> 195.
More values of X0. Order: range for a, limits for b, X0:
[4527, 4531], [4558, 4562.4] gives 17.05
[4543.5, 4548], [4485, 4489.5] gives 16.54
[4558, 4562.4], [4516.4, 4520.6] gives 17.77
